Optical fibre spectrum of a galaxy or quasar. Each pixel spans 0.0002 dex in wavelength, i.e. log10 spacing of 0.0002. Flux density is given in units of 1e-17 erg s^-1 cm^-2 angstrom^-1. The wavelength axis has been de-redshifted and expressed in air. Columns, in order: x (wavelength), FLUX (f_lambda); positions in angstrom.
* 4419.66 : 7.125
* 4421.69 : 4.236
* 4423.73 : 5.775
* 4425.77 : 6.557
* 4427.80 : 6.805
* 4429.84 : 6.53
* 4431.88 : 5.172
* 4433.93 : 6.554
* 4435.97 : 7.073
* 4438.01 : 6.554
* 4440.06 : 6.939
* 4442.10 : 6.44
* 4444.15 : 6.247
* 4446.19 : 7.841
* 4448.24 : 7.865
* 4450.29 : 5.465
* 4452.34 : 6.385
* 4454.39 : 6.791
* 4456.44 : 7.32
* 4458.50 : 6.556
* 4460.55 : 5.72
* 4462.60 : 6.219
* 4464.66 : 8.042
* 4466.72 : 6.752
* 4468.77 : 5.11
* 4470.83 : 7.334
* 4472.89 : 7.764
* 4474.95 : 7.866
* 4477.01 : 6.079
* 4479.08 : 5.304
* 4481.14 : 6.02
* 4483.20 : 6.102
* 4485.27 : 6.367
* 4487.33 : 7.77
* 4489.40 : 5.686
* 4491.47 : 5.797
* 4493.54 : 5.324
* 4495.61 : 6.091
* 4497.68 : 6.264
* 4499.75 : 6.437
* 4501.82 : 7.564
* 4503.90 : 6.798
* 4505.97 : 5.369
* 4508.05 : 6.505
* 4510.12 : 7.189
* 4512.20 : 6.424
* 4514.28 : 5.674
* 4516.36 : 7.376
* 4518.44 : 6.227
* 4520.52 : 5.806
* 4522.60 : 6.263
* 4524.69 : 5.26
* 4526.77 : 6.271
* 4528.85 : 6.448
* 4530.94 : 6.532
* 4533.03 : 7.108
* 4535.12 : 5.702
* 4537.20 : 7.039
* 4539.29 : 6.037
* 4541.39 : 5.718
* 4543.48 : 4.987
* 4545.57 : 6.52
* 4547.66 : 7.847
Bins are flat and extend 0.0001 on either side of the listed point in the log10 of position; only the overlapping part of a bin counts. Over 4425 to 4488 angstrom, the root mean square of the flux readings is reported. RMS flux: 6.7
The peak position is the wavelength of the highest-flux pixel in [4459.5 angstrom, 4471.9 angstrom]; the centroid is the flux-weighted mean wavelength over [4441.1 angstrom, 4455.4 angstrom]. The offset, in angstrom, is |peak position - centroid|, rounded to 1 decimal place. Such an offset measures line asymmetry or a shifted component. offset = 16.5 angstrom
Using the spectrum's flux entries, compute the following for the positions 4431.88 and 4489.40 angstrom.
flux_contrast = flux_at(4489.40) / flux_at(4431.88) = 1.10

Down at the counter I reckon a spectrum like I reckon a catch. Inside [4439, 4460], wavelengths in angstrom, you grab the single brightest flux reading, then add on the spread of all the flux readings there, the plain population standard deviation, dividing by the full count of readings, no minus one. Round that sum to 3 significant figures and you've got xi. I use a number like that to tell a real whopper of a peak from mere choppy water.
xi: 8.57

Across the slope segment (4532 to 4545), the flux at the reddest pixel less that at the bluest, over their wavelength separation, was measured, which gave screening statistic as -0.20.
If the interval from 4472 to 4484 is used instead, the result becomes -0.16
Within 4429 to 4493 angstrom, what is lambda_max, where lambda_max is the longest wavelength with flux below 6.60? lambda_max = 4491.47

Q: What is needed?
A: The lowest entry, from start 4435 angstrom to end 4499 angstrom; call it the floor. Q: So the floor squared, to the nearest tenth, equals 26.1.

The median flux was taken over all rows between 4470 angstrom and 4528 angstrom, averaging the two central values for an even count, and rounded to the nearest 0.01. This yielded 6.26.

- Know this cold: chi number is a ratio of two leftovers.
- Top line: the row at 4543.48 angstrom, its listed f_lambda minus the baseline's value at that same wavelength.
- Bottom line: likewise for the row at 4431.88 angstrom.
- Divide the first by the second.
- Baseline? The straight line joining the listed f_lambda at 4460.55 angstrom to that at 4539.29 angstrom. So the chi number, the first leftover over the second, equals 2.5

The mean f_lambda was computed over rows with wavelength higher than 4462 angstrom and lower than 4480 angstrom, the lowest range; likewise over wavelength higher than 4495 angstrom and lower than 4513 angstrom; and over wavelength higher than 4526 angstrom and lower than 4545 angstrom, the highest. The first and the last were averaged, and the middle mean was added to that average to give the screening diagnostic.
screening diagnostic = 13.0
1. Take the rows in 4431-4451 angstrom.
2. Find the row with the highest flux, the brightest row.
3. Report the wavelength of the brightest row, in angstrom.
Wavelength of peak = 4448.24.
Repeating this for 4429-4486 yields 4464.66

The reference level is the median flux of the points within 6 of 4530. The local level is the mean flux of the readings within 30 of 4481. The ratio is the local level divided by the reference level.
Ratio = 1.02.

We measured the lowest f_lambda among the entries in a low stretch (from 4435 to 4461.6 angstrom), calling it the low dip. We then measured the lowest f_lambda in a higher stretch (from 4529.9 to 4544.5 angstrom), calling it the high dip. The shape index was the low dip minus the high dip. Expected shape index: 0.5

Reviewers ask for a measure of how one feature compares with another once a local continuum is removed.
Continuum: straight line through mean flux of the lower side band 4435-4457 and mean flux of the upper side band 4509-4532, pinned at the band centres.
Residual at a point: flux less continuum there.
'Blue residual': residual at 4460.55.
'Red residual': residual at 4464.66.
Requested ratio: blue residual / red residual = -1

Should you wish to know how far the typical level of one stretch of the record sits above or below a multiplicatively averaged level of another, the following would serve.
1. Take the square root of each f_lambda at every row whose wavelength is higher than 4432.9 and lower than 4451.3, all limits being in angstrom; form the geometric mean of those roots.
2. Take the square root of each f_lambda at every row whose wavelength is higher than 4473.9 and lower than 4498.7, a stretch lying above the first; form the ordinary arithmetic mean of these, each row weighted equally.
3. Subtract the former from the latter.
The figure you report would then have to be -0.11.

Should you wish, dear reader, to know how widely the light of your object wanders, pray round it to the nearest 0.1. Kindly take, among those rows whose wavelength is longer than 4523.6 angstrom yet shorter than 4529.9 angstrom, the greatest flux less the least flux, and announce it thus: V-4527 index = 1.2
